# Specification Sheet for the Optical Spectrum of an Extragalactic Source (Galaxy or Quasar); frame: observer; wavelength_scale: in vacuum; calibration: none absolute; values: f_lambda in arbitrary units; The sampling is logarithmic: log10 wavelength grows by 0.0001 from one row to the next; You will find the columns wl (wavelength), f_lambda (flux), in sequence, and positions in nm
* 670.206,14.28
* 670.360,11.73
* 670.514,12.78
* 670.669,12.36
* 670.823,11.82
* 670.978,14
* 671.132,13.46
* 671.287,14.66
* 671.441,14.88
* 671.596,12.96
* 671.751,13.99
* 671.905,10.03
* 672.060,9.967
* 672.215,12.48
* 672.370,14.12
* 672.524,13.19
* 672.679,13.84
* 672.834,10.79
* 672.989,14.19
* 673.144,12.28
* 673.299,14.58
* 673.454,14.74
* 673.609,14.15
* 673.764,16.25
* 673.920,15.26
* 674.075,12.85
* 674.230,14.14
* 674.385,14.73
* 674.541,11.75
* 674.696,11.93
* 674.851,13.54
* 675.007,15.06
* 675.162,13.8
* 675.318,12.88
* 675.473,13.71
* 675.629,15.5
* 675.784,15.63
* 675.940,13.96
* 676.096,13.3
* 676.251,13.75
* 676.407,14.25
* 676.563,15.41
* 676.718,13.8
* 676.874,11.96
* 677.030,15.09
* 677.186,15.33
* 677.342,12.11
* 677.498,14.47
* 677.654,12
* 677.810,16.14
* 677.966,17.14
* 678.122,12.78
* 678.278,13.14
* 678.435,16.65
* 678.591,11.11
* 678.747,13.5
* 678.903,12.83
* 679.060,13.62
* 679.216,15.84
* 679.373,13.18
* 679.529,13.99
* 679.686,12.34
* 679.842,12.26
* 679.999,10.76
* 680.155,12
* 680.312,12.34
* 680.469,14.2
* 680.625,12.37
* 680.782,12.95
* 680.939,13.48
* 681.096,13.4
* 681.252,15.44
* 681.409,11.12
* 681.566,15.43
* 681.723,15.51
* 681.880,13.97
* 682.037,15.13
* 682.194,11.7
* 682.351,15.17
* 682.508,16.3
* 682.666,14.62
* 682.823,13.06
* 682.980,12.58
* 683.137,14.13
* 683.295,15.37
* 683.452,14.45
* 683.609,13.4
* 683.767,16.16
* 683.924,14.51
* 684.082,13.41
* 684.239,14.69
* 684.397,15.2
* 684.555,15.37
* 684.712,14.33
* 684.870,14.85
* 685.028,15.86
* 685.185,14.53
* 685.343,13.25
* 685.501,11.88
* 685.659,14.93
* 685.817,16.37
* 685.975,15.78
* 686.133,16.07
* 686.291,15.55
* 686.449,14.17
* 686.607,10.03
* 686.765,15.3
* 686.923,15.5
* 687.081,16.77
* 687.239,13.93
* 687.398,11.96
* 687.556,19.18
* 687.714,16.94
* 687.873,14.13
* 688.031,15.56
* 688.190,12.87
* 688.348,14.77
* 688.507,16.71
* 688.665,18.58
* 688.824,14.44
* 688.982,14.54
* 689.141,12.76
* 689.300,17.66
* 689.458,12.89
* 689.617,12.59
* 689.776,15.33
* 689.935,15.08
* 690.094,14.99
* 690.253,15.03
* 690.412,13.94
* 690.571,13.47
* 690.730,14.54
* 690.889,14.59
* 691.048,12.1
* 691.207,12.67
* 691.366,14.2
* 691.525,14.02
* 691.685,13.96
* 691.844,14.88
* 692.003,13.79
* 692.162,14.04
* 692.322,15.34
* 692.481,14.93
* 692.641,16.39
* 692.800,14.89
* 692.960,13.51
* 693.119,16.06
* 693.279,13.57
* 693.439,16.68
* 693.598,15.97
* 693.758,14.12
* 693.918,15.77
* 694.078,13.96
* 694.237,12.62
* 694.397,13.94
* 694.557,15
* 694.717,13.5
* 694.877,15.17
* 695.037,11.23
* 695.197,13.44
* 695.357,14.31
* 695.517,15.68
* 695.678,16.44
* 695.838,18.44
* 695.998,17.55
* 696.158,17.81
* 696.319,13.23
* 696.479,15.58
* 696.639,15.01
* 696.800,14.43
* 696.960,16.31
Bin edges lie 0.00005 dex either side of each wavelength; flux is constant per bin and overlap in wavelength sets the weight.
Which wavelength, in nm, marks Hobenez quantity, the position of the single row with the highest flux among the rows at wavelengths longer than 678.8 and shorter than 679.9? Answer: 679.216 nm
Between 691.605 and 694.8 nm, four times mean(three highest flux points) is 66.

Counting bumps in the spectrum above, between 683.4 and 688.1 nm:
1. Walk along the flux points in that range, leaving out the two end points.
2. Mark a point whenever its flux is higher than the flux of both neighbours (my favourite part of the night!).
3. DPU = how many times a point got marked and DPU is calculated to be 7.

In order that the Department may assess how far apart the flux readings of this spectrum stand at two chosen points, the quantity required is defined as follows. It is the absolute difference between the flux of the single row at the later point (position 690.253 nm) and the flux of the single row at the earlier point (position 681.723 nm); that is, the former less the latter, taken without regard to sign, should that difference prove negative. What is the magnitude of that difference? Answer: 0.5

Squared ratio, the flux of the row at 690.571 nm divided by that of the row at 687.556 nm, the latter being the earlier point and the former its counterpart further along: 0.5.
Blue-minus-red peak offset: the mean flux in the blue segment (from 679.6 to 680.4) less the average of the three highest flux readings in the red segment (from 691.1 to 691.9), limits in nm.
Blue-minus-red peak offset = -2.4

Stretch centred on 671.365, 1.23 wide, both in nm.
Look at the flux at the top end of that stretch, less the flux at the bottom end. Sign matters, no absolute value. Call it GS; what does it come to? -1.8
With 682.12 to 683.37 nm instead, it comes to 3.7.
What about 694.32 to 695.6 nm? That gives 1.7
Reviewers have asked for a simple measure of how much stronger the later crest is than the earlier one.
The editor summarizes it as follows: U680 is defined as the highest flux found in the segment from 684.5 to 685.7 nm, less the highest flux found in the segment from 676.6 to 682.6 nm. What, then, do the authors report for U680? -1.3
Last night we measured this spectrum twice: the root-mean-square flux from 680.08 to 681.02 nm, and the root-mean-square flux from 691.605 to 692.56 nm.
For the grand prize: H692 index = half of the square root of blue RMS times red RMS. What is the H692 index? 6.84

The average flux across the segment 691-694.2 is 14.54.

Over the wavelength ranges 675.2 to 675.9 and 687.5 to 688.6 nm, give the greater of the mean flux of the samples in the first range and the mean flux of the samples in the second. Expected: 15.7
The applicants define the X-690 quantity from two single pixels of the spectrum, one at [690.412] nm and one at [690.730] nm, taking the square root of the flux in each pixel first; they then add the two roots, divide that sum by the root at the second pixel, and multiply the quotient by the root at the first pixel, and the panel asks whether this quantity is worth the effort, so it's 7.4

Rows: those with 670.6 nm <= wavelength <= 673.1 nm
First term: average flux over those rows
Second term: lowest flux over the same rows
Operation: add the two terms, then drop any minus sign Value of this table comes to 22.9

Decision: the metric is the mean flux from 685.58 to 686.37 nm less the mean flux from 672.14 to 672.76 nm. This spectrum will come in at 2.3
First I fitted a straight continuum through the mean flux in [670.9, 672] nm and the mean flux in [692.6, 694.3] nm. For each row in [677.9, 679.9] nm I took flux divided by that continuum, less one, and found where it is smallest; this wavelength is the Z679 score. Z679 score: 678.591 nm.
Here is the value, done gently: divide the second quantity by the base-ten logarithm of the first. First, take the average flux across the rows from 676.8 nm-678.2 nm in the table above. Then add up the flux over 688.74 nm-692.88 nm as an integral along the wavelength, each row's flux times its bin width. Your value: 52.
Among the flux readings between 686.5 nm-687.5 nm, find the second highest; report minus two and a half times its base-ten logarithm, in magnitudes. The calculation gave -2.98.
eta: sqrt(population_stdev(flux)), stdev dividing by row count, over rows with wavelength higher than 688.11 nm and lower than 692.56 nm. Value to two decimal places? 1.20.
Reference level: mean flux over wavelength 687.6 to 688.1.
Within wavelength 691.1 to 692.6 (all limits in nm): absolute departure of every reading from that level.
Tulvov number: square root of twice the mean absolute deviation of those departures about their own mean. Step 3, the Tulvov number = 1.1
